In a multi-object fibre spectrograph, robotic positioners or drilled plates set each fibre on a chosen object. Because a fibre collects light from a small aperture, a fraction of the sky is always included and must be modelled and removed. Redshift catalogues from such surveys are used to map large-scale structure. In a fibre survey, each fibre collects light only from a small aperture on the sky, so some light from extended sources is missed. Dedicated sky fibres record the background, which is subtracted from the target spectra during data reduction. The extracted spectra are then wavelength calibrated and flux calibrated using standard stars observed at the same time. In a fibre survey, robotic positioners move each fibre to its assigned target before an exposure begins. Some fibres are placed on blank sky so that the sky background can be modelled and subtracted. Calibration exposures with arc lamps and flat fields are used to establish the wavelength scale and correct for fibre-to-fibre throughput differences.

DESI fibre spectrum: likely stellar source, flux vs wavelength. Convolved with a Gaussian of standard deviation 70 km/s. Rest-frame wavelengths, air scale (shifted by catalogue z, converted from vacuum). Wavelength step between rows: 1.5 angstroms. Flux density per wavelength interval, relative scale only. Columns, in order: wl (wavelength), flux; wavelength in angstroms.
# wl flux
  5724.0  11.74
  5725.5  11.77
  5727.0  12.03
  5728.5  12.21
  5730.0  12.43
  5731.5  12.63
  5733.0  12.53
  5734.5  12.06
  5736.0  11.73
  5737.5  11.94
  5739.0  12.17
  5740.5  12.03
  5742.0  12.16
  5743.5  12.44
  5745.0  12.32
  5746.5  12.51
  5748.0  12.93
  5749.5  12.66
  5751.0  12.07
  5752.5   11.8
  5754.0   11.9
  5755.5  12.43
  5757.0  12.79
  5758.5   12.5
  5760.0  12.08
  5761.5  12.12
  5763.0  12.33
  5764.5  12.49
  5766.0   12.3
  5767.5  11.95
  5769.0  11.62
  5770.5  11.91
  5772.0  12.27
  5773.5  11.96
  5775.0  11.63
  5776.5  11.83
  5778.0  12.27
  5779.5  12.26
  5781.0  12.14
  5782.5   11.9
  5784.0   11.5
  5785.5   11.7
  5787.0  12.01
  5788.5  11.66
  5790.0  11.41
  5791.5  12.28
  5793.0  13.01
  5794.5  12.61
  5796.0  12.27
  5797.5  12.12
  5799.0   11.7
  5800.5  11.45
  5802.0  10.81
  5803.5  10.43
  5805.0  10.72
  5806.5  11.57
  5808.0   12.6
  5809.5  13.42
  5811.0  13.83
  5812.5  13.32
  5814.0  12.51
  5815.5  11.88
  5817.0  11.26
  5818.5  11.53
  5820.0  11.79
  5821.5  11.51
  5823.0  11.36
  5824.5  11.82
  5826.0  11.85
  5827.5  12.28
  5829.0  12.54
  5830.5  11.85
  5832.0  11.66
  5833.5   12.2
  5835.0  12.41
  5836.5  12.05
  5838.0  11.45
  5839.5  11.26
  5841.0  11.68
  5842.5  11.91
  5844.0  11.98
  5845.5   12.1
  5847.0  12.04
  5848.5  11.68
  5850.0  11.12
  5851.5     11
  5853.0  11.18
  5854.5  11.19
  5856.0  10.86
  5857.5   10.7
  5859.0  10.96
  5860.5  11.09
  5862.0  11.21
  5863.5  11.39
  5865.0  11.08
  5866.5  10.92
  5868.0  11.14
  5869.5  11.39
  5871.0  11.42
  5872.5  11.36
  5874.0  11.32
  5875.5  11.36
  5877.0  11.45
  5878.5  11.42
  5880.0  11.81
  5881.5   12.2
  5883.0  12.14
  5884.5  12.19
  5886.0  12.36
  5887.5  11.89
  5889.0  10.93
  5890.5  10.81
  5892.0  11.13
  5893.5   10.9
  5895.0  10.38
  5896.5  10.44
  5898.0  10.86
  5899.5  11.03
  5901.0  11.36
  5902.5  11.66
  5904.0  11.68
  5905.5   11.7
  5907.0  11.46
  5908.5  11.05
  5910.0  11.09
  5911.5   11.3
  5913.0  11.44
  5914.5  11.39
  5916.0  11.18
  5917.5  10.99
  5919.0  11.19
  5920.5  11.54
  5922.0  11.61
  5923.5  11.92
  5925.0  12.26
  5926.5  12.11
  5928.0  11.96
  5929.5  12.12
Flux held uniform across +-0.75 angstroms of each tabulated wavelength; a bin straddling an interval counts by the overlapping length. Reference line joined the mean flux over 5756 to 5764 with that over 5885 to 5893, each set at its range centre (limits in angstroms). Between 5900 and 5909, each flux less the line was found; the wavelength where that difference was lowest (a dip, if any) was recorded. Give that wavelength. 5908.5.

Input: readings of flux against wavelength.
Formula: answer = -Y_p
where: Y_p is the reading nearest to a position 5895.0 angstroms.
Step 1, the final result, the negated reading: -10.4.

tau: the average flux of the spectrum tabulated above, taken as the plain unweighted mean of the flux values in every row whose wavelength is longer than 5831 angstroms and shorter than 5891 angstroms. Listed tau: 11.5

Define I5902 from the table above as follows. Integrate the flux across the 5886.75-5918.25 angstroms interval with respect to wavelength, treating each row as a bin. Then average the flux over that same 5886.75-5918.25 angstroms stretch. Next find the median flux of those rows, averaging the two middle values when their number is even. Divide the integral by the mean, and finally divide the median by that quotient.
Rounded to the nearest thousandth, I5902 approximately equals 0.353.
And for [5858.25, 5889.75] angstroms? 0.362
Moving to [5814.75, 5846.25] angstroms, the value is 0.376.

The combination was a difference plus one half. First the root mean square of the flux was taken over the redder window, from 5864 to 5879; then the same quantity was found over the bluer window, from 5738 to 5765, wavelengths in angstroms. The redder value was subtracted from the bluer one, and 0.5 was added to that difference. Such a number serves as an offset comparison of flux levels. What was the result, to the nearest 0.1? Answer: 1.5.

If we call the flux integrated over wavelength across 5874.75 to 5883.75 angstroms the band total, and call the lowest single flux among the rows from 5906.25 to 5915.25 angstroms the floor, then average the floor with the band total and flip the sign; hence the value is -58.3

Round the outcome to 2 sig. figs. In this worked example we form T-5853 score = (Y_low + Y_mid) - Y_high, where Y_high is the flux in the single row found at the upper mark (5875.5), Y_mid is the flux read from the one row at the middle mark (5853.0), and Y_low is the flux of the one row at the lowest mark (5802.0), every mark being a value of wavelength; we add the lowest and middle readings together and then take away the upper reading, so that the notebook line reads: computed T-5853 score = 11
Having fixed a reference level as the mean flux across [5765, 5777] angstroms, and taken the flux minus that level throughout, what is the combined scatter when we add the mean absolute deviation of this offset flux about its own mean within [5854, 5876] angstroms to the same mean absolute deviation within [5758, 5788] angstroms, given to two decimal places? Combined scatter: 0.42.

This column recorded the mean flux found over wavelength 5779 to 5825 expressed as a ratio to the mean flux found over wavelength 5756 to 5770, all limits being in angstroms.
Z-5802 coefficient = 0.976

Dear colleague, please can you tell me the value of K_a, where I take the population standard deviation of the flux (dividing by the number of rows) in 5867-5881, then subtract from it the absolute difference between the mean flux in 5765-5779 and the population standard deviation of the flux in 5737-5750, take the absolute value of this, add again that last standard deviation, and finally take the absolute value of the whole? 11.8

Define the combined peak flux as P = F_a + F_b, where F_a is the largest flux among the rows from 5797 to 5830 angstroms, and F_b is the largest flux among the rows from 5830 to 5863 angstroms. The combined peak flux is 26.2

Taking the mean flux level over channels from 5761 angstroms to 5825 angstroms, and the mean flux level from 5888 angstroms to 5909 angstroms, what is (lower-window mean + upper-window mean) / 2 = 11.54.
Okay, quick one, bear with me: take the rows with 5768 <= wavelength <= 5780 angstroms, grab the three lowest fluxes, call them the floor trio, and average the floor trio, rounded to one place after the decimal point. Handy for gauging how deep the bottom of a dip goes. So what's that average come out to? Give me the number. 11.7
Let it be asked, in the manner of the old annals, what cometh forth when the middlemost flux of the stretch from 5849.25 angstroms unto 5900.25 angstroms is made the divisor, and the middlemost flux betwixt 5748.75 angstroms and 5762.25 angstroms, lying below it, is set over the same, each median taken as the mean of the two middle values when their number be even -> 1.09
